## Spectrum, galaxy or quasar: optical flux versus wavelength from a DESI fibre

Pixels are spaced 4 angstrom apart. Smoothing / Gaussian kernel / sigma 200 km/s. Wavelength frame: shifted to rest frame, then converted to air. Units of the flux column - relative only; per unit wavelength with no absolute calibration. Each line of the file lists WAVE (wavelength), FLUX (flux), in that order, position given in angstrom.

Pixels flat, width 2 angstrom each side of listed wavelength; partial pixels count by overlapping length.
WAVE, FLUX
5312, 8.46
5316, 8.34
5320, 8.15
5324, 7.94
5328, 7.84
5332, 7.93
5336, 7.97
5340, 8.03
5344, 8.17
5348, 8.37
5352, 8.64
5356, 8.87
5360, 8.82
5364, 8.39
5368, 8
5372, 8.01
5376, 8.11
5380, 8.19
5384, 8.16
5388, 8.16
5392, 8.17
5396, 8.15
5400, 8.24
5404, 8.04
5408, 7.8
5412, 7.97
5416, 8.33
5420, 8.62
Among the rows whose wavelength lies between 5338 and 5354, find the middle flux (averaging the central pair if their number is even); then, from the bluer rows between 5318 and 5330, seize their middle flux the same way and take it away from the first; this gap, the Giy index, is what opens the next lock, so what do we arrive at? 0.33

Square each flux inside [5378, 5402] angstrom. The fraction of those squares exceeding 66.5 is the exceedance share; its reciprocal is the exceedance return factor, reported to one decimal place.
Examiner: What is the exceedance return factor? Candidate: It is 1.2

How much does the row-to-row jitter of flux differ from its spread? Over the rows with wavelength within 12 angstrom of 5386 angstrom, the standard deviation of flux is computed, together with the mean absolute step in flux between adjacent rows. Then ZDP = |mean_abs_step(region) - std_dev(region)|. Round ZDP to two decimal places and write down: 0.00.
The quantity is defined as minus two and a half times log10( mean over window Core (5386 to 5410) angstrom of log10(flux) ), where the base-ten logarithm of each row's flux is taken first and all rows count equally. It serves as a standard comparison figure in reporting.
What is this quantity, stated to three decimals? 0.105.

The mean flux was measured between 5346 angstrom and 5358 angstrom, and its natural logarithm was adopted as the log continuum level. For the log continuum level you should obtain 2.155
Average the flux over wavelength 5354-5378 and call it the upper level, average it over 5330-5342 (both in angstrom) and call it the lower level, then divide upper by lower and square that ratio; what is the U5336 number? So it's 1.10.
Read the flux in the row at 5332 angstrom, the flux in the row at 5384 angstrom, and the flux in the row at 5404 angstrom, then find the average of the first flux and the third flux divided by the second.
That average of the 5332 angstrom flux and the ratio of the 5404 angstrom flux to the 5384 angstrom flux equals 4.46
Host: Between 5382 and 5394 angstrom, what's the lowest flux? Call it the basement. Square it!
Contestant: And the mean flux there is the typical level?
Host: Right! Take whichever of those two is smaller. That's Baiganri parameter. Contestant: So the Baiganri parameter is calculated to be 8.16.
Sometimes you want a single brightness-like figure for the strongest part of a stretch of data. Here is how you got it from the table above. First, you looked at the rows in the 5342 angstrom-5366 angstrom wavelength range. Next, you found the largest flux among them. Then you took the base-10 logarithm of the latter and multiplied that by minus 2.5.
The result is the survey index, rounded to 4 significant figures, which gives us -2.370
